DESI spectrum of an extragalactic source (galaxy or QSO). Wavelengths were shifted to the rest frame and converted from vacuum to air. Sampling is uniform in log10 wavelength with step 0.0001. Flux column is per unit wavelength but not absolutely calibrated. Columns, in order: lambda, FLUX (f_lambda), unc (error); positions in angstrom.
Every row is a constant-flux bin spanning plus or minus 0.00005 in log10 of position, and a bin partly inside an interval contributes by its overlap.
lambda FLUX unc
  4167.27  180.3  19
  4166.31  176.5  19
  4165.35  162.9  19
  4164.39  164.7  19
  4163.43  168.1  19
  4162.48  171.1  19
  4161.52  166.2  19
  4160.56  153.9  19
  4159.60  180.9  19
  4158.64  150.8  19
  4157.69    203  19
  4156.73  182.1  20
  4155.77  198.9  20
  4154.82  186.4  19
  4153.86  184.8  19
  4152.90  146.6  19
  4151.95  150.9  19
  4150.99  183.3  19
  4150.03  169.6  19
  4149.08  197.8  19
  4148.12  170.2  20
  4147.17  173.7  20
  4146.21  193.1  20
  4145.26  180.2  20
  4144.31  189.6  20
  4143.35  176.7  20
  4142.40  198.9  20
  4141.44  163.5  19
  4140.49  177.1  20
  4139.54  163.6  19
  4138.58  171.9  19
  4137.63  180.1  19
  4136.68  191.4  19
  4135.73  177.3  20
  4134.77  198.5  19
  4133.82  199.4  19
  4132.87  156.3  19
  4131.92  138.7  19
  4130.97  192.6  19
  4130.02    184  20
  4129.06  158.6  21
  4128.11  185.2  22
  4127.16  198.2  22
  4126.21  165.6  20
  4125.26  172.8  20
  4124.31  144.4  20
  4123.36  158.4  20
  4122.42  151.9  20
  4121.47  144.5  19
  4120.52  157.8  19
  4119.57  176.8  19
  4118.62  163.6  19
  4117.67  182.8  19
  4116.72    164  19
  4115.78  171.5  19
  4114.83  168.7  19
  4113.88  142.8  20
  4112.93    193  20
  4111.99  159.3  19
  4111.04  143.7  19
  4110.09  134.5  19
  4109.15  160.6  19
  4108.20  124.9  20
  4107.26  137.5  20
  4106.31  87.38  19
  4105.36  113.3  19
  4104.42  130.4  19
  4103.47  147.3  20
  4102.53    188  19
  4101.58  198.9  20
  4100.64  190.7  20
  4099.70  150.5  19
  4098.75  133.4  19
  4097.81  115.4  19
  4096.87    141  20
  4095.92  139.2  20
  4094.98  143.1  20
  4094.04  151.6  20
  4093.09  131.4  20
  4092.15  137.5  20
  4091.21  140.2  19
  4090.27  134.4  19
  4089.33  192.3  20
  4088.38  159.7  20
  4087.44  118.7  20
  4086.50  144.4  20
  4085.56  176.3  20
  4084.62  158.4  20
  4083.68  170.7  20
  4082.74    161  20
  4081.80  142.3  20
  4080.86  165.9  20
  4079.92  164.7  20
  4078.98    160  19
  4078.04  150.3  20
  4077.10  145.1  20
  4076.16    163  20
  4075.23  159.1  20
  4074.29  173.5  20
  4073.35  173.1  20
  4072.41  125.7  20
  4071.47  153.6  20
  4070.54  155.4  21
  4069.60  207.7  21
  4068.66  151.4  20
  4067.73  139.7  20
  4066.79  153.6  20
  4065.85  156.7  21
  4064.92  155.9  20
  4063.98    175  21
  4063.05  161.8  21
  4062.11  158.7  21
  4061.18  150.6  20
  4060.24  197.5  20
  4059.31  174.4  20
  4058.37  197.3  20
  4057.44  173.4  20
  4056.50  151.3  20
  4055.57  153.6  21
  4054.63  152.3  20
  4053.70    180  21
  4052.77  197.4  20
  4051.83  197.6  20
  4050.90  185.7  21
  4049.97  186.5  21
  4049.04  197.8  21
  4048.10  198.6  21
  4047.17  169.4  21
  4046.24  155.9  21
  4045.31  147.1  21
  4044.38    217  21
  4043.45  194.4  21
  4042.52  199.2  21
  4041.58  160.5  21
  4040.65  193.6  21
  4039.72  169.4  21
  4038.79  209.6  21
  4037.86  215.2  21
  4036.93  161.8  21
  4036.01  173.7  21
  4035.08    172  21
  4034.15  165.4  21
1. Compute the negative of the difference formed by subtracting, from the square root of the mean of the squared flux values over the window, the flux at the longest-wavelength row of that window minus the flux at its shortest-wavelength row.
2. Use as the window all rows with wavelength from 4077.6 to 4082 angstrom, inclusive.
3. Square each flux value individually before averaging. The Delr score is -165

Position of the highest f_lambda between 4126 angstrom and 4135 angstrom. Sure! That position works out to 4133.82 angstrom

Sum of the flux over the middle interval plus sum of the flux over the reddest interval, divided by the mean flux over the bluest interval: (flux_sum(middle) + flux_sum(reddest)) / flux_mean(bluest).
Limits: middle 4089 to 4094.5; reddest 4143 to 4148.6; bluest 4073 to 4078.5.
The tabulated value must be 12.3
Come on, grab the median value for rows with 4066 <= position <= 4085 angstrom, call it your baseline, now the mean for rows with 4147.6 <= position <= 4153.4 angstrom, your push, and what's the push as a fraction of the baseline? 1.07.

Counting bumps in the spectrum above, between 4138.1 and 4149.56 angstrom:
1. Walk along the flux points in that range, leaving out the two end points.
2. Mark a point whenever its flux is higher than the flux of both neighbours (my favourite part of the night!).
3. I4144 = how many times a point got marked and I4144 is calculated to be 4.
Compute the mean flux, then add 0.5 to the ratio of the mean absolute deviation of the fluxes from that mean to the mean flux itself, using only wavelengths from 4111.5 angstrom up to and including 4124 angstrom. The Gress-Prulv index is 0.567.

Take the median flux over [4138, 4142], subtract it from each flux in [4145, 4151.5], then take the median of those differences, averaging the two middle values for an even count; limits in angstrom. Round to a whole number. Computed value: 12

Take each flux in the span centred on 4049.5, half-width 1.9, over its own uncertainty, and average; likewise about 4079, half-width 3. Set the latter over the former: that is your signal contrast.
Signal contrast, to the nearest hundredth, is 0.86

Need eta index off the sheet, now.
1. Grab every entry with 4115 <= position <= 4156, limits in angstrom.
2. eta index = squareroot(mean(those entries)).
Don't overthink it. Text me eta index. 13.2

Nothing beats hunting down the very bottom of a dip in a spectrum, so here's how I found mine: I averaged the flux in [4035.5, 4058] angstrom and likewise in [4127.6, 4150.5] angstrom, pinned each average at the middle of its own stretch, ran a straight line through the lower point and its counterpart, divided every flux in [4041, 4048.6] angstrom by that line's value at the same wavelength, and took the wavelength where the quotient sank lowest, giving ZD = 4045.31 angstrom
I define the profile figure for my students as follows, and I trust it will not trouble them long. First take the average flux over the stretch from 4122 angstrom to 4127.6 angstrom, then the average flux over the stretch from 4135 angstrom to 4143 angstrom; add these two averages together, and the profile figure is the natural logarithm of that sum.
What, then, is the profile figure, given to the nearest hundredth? 5.84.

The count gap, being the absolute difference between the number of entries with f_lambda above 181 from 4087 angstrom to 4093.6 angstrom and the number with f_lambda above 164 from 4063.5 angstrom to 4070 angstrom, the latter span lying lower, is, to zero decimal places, 1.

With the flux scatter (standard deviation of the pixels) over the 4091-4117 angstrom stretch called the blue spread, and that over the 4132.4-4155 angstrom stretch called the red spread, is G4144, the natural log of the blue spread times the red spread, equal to 5.9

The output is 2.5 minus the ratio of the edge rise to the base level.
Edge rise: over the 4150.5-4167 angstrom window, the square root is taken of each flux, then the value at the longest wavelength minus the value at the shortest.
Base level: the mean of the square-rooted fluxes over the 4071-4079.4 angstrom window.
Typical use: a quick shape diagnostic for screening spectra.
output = 2.52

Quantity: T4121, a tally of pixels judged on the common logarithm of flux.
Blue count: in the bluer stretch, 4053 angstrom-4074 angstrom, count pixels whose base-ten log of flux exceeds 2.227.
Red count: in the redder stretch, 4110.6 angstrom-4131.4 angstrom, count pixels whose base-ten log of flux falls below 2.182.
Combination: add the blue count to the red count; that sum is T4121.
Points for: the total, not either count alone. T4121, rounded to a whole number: 13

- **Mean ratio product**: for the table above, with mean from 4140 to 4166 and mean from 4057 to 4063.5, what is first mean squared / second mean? 178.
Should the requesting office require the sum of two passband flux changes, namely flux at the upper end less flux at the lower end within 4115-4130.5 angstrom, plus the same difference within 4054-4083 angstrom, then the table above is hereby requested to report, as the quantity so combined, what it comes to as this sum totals 21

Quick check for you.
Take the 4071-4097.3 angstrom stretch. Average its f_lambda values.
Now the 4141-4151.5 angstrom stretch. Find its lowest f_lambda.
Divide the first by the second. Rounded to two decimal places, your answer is 0.93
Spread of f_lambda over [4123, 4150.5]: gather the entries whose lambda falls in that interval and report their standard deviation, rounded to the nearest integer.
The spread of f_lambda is 16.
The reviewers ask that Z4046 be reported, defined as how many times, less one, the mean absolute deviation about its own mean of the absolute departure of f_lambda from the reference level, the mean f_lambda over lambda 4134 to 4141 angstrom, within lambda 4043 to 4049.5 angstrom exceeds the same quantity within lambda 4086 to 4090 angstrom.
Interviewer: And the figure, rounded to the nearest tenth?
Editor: -0.5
